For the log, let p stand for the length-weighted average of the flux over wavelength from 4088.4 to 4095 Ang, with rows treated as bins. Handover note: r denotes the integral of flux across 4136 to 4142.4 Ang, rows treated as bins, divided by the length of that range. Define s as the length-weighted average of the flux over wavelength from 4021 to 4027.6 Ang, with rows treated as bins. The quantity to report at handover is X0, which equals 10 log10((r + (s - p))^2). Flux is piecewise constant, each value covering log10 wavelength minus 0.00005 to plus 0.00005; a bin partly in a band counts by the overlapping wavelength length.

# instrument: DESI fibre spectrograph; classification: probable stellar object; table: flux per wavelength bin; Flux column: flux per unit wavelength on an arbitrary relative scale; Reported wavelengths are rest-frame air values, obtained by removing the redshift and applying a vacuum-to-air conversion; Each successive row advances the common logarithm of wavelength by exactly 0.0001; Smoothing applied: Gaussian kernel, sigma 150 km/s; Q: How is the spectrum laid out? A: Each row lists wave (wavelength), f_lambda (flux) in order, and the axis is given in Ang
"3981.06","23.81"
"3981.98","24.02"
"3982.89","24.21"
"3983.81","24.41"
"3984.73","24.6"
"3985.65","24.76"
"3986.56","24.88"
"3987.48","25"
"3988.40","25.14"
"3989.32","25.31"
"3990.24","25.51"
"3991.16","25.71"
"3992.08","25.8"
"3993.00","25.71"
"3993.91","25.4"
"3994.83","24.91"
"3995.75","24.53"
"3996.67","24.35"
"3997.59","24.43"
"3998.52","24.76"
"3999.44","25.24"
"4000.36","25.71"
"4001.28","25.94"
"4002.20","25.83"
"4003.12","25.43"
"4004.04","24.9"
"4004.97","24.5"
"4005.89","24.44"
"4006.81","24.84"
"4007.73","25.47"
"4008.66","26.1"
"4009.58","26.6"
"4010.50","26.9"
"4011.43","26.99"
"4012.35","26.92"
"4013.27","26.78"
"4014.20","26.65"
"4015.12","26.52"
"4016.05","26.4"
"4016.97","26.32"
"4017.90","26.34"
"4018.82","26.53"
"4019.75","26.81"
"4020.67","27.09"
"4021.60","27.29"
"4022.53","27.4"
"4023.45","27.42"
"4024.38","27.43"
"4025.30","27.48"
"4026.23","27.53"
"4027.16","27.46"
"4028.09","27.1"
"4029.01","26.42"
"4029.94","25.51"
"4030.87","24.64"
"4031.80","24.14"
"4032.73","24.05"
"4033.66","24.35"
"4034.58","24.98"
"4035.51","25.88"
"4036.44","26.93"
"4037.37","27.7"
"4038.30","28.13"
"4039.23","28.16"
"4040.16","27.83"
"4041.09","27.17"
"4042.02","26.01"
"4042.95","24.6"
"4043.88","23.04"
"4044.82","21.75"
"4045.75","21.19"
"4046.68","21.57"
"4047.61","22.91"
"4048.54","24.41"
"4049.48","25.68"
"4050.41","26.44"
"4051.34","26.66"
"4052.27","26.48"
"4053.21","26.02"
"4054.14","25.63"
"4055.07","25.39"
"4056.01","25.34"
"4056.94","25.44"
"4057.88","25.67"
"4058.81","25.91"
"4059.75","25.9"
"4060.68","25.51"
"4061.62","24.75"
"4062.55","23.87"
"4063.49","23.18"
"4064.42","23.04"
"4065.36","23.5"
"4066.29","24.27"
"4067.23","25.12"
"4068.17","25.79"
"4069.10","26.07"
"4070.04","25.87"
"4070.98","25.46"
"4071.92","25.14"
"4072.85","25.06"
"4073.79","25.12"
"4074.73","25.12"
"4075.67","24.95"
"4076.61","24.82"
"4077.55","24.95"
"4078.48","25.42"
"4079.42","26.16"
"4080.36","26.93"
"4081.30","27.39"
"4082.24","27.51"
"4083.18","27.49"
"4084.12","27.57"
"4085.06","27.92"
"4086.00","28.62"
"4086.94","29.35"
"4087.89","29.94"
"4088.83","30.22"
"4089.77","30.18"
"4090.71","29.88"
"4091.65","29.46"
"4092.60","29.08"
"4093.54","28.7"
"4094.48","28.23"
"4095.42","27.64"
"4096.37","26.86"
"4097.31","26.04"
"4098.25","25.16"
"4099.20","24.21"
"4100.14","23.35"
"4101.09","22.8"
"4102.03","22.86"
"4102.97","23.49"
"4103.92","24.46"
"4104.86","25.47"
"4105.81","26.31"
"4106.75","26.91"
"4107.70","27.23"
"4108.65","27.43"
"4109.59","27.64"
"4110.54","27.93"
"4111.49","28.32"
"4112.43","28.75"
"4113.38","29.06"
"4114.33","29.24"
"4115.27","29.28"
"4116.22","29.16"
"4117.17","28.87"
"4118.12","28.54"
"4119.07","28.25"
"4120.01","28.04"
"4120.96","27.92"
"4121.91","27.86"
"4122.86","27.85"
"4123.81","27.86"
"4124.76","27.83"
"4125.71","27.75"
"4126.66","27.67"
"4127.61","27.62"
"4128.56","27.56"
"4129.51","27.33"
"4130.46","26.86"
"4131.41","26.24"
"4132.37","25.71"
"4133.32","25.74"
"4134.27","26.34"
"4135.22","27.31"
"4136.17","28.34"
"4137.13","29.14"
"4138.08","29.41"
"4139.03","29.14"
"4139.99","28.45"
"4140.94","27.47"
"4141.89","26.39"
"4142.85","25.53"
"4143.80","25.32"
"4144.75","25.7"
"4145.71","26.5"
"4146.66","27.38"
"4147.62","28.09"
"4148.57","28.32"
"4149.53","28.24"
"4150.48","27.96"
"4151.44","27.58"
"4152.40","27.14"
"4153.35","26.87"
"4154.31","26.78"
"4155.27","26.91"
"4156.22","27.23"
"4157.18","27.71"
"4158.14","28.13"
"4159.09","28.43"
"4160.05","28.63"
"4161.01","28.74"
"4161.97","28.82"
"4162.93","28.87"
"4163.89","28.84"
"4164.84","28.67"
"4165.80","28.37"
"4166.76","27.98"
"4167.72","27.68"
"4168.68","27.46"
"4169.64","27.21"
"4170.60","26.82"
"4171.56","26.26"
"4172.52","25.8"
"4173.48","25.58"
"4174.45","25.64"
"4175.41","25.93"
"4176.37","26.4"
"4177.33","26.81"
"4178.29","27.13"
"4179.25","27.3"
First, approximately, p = 29.4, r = 28.3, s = 27.4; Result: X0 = 28.4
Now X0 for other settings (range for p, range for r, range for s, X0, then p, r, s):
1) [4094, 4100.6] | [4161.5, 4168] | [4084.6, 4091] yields 30.1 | 25.9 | 28.5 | 29.4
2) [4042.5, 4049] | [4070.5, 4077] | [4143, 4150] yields 29.3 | 22.8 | 25.1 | 27.0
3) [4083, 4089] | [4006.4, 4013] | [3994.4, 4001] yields 27.0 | 28.7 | 26.3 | 24.9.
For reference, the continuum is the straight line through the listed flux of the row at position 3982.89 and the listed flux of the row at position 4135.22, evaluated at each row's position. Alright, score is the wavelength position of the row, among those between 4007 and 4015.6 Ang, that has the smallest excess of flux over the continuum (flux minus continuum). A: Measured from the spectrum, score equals 4007.73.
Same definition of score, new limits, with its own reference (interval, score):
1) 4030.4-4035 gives 4032.73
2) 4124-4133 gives 4132.37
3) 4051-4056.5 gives 4056.01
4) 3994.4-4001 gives 3996.67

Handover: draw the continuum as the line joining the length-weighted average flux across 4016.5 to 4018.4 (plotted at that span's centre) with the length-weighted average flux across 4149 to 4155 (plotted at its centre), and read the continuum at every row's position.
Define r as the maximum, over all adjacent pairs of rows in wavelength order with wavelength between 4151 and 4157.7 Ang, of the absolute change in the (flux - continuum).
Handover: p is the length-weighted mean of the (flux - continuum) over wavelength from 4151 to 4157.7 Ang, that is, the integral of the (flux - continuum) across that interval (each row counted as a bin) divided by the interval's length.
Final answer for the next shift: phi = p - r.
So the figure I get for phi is -0.7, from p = -0.2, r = 0.47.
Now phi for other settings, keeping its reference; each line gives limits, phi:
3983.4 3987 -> -1.7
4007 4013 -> -0.5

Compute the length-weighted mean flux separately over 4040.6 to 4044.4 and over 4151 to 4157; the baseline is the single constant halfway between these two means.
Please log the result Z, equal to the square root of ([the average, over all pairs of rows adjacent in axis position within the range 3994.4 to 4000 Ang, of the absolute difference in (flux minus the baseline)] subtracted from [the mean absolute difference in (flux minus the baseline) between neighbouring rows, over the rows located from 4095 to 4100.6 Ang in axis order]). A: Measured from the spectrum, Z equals 0.75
